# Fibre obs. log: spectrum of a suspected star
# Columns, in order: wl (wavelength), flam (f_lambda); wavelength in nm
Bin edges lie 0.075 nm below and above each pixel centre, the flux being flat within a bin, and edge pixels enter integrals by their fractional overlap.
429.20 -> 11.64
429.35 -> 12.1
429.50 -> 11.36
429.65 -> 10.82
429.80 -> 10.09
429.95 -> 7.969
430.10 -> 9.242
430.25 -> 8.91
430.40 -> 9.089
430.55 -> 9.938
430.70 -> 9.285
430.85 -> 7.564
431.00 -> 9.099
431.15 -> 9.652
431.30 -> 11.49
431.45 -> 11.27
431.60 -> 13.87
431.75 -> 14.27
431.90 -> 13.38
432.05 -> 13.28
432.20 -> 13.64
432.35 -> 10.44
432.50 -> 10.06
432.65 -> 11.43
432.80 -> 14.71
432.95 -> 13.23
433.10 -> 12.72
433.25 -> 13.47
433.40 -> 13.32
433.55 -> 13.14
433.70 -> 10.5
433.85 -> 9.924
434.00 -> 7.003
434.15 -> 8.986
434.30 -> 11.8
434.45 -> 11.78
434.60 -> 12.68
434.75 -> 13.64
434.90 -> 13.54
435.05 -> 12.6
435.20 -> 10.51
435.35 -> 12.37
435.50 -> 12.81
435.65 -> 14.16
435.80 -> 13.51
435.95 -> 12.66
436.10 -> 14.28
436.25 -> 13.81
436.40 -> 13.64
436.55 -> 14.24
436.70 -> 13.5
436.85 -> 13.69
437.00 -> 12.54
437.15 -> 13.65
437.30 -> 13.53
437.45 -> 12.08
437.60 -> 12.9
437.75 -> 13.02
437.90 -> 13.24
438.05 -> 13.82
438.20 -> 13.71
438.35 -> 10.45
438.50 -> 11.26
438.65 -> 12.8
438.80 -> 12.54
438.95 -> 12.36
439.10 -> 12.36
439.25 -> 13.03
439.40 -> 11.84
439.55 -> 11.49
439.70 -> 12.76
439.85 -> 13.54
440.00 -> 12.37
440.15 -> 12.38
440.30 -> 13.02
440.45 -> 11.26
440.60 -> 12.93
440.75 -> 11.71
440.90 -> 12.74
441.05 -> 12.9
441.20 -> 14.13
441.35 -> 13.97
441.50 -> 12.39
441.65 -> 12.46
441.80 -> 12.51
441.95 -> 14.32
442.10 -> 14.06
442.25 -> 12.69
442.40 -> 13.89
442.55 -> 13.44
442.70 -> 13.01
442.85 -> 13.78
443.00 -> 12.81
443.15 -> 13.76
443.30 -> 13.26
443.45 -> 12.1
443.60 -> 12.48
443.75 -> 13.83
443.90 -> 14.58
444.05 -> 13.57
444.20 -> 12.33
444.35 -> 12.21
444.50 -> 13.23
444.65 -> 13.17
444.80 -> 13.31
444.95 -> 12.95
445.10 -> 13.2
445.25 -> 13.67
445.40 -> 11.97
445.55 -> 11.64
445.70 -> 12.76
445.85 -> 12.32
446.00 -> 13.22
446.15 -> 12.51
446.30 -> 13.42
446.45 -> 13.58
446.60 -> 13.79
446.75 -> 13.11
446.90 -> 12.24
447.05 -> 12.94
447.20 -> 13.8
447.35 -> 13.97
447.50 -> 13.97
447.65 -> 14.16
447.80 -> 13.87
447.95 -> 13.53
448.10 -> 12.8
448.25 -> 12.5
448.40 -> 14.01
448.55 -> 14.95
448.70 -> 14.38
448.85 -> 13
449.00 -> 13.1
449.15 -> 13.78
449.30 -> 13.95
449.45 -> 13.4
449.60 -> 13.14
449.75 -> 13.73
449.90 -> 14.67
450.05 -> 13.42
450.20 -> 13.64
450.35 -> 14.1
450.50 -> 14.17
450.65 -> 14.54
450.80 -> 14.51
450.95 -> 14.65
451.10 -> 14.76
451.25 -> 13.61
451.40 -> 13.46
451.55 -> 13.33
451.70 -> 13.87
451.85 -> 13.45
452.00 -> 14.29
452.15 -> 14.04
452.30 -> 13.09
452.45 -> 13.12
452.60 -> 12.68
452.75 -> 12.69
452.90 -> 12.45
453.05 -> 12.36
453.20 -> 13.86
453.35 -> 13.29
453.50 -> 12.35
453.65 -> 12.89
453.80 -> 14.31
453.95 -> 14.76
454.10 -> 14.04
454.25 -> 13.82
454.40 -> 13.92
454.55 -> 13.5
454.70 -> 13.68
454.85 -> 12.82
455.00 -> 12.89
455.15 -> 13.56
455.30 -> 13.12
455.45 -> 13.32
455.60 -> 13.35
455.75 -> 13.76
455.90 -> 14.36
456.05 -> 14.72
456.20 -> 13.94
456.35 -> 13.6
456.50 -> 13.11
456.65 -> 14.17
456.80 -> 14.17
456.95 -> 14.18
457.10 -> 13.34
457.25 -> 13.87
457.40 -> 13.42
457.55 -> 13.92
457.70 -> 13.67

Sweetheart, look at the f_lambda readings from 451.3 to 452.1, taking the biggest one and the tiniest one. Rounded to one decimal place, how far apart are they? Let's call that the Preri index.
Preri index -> 1.0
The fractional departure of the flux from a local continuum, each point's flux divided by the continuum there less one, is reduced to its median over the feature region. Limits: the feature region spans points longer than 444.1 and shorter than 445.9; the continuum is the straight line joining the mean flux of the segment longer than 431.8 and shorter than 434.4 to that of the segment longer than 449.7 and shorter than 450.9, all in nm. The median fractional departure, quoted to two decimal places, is -0.04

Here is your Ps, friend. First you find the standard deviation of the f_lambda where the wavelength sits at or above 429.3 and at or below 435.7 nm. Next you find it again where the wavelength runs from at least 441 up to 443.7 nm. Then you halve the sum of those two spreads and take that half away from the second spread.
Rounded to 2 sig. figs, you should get -0.65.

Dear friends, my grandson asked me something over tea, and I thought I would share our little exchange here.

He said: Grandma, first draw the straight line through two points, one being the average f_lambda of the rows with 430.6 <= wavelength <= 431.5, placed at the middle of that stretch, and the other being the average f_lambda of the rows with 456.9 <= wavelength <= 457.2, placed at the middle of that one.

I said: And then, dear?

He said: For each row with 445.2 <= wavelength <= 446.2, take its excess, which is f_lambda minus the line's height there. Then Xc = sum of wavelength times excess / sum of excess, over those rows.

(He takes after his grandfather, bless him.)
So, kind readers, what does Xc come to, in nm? 445.67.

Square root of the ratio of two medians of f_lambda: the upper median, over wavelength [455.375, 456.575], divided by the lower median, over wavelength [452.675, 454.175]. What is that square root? 1.02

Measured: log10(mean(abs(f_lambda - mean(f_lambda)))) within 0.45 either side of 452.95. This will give -0.34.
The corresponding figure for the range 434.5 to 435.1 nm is -0.32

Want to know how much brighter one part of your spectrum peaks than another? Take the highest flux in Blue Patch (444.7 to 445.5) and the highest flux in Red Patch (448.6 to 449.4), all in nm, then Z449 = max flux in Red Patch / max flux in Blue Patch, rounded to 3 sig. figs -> 1.05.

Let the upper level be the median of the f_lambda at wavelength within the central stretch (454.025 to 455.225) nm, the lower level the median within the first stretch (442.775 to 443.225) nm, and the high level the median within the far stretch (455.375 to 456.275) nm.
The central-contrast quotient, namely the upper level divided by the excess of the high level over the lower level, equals 151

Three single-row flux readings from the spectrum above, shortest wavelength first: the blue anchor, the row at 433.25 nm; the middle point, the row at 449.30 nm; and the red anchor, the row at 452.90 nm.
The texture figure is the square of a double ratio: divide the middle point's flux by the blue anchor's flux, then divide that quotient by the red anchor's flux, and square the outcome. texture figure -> 0.0069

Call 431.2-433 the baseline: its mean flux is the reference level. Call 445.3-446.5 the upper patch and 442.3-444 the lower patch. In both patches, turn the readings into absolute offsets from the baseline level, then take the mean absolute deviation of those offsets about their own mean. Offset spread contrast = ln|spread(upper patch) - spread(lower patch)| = -1.8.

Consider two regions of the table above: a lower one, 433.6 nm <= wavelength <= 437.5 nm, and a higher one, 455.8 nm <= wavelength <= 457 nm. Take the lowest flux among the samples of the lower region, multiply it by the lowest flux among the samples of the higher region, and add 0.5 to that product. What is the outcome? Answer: 92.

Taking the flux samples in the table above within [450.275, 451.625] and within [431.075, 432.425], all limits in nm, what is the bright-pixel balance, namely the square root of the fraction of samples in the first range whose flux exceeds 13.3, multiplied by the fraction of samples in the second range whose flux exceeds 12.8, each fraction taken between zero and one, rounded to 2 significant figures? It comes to 0.56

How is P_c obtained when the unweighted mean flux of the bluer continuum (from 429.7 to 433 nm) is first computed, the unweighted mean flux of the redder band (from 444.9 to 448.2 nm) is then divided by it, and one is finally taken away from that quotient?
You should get 0.20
